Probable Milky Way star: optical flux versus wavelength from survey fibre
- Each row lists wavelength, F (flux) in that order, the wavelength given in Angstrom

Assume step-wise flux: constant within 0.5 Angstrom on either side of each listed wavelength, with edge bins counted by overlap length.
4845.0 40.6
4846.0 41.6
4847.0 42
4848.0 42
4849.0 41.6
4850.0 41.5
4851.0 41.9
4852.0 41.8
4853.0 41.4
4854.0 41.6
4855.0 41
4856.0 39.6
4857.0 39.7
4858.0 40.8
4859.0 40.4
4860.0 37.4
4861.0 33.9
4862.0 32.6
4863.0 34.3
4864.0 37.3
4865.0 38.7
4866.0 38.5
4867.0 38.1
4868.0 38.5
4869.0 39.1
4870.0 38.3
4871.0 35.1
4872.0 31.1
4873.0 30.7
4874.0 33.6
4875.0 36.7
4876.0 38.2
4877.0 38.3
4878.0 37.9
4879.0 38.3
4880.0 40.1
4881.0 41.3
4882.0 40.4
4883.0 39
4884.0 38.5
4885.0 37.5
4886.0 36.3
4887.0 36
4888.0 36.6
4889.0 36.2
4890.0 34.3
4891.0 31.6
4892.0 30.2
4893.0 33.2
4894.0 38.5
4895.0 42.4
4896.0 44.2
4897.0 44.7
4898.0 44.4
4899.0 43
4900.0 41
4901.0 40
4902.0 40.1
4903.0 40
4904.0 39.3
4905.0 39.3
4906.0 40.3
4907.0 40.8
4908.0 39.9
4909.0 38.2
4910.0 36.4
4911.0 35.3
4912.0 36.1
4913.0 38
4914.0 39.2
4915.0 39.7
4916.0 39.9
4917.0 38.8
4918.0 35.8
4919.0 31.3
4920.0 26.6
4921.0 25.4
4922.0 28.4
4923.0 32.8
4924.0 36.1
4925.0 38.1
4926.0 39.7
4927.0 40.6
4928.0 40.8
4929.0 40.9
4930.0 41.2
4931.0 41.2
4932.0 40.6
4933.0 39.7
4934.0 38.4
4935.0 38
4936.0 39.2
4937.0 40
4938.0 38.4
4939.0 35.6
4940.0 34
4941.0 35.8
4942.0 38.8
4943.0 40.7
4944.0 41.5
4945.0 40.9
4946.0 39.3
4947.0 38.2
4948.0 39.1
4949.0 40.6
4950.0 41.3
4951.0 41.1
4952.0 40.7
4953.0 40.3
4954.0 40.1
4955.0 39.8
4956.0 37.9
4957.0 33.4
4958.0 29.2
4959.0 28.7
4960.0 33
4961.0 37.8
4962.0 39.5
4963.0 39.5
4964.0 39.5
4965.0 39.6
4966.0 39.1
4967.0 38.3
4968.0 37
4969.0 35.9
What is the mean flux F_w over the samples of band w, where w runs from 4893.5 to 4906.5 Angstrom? 41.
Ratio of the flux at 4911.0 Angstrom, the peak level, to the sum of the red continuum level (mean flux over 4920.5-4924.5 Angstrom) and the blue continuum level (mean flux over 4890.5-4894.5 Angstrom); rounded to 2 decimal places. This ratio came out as 0.55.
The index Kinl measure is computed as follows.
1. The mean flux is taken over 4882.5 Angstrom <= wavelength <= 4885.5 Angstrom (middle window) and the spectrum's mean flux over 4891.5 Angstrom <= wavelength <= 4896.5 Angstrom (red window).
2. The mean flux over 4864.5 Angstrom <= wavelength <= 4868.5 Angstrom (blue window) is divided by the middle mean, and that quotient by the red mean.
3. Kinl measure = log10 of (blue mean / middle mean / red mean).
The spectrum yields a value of -1.58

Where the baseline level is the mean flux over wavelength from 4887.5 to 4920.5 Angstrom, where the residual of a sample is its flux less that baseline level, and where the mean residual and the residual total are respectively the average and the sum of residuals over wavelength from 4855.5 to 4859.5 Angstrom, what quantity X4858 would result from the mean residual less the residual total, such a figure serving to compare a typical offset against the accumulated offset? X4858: -6.3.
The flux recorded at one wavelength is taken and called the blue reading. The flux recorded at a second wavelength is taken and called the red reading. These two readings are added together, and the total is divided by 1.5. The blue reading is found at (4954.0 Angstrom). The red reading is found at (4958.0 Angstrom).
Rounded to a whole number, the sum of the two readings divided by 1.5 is 46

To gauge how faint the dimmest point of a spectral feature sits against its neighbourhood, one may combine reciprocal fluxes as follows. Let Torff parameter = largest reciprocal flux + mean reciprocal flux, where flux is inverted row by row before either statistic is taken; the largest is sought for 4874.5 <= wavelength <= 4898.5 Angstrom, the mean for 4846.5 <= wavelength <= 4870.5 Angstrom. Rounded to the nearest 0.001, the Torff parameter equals 0.059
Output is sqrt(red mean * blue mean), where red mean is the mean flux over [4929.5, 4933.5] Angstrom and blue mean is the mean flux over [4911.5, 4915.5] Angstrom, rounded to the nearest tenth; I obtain 39.4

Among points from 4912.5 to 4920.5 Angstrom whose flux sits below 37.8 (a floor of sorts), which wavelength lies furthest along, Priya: 4920.0 Angstrom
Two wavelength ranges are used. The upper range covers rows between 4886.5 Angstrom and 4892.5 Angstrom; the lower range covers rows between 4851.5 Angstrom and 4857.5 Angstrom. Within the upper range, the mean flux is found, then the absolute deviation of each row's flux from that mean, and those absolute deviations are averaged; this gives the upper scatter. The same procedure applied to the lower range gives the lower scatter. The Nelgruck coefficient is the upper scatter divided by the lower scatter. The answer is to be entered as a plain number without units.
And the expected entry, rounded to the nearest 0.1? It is 2.7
